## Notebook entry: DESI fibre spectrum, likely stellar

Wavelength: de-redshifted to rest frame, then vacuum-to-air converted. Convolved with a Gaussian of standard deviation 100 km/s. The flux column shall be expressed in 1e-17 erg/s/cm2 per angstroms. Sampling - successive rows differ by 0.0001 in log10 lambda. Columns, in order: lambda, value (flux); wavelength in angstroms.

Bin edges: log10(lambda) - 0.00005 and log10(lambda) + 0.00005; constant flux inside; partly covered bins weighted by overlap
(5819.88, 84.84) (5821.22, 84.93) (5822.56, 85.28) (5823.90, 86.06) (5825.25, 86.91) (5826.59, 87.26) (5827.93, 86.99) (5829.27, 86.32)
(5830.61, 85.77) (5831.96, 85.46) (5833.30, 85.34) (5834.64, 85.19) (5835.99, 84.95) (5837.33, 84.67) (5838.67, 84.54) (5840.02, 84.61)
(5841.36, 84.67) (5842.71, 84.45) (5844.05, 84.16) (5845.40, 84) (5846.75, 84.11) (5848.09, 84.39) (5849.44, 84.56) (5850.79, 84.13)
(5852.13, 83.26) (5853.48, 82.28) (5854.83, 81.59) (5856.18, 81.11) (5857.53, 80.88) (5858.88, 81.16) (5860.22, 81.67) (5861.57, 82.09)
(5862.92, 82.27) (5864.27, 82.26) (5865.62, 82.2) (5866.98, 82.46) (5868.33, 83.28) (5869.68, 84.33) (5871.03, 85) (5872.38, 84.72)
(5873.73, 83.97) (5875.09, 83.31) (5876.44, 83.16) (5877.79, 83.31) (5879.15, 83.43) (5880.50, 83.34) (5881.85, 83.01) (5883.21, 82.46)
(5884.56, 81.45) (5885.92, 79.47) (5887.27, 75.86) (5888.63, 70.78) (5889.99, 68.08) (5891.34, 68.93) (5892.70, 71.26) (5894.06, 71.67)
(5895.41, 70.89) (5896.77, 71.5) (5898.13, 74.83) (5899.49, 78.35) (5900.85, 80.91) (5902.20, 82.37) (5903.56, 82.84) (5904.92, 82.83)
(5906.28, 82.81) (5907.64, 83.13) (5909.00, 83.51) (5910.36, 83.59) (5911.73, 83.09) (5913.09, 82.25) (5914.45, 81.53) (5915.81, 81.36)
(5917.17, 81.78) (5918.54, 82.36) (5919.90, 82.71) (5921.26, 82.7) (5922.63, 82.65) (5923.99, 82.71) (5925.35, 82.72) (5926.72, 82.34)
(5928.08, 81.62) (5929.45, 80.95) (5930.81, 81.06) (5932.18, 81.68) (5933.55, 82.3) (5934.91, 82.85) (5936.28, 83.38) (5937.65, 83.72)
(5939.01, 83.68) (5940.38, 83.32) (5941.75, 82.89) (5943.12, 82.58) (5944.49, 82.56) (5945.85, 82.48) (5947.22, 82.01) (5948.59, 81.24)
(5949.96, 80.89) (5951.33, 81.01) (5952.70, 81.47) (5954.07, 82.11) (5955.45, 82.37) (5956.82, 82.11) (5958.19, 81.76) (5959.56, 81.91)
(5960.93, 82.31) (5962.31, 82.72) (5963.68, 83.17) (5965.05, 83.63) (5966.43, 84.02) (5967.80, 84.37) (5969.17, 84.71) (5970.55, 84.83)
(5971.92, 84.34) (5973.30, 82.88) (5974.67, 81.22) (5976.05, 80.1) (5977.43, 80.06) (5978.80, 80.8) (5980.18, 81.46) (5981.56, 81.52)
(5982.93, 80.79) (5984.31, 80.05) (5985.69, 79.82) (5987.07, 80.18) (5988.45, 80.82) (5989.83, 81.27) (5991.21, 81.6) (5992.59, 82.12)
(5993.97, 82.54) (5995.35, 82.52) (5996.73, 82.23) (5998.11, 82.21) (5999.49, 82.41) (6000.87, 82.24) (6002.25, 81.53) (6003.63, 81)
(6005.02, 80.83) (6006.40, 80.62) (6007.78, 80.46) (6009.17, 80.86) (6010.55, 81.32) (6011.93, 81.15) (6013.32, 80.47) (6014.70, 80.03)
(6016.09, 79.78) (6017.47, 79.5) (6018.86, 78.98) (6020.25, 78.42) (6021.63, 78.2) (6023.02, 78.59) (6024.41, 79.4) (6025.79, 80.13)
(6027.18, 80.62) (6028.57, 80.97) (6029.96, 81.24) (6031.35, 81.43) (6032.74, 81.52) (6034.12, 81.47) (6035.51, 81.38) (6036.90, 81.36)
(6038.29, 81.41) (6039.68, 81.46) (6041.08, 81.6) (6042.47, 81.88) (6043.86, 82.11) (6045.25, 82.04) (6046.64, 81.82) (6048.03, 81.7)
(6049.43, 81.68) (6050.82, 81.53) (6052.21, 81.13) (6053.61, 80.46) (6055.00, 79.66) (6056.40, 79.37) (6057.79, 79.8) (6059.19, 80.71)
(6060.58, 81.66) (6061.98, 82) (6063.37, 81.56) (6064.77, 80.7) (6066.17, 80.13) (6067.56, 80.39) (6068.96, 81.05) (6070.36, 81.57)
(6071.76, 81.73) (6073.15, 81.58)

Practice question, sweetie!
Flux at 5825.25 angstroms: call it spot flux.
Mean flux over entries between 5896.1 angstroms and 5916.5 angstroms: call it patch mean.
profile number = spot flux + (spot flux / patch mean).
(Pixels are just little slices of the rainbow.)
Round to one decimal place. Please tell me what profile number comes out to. 88.0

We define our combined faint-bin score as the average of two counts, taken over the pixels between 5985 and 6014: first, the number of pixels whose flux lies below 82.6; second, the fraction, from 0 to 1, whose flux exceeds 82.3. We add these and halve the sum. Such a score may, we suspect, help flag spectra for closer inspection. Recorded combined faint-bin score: 11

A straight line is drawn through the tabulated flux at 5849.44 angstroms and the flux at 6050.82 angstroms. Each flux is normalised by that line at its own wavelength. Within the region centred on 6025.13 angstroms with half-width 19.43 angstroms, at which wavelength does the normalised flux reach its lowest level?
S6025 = 6021.63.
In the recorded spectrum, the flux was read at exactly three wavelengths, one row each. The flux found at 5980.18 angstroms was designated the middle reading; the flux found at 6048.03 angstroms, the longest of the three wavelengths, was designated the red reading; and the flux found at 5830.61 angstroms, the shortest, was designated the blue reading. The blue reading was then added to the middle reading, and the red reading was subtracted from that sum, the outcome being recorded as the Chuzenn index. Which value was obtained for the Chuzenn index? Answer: 85.5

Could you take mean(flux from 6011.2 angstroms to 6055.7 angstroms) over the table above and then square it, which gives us 6516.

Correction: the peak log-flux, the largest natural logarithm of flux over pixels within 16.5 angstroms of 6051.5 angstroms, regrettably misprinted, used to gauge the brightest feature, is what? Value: 4.41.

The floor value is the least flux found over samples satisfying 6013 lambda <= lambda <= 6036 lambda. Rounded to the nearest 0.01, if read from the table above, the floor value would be 78.20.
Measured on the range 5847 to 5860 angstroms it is 80.88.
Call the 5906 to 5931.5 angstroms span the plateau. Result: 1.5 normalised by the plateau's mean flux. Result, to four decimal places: 0.0182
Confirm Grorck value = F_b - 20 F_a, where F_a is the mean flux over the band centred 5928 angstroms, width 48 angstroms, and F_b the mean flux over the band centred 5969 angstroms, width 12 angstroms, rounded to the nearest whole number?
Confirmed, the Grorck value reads -1564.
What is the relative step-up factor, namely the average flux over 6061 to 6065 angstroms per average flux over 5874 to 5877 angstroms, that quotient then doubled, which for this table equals 1.96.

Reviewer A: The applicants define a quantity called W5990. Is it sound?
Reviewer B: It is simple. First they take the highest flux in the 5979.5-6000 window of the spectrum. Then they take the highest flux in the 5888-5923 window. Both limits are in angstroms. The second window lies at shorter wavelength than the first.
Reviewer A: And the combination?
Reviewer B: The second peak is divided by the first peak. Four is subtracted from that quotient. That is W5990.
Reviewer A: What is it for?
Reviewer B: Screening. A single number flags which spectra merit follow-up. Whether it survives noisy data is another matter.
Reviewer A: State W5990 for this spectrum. -2.99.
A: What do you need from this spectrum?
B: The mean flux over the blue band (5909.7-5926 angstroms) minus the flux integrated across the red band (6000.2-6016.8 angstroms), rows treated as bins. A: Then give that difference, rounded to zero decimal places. -1260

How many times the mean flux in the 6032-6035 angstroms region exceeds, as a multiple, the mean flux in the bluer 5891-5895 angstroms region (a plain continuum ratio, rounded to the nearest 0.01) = 1.15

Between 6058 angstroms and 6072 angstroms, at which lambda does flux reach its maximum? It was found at 6061.98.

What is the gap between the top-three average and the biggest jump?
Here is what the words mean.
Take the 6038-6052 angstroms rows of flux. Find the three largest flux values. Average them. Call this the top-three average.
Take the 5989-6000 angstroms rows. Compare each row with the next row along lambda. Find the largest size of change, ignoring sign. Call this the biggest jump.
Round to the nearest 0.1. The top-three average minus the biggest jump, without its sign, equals 81.5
